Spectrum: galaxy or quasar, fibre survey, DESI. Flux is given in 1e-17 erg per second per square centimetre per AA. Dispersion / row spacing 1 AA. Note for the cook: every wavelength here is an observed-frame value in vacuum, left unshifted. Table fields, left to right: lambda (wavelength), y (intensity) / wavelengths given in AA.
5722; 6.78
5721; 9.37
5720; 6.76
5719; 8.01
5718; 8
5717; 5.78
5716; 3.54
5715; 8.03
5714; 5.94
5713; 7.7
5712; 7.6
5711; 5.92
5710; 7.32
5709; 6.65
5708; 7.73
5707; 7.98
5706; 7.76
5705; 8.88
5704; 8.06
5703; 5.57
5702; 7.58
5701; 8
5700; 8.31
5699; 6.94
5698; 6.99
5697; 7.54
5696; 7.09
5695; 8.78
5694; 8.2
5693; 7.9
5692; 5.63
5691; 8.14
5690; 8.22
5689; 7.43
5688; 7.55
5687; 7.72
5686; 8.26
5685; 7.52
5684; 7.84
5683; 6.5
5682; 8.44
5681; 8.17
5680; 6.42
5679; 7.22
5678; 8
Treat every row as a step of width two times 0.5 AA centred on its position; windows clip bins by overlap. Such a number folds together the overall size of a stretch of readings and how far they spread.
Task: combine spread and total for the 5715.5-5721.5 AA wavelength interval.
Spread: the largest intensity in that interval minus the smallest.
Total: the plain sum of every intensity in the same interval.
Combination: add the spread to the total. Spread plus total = 47.3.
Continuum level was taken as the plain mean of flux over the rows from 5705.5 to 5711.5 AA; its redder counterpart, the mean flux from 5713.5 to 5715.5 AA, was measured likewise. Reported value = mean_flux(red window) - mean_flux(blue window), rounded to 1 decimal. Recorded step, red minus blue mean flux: -0.2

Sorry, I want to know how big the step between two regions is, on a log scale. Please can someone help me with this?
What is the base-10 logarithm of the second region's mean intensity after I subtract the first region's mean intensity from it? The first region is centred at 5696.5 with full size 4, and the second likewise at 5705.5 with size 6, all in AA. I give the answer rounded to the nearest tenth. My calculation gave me -1.2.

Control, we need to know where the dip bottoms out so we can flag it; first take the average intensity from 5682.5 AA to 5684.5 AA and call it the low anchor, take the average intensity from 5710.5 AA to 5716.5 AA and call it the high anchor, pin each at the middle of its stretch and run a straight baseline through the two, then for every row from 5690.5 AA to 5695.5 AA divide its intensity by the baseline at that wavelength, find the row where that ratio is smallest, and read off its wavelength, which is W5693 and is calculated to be 5692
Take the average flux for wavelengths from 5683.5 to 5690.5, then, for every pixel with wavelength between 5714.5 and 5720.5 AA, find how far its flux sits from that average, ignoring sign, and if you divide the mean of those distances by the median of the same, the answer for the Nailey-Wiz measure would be 2.1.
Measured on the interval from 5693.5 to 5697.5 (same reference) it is 1.1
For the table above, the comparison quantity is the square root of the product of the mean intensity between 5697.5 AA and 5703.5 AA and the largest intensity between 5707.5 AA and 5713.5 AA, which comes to 7.48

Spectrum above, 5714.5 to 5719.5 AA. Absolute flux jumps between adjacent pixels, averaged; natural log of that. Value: 0.8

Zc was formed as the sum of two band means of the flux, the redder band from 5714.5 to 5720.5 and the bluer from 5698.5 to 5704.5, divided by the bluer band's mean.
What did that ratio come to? 1.90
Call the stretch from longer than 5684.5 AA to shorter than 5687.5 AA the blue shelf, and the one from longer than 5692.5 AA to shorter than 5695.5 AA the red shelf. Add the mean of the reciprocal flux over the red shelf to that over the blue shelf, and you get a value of 0.25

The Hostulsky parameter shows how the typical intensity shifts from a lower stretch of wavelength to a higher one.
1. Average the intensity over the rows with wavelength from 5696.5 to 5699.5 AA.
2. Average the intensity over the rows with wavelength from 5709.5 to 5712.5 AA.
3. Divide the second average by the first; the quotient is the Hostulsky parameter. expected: 0.97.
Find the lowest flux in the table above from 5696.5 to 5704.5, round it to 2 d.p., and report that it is 5.57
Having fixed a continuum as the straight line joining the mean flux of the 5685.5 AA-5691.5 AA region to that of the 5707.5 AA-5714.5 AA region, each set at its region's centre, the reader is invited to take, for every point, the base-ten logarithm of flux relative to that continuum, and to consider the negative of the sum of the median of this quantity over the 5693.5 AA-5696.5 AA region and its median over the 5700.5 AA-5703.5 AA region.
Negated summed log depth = -0.043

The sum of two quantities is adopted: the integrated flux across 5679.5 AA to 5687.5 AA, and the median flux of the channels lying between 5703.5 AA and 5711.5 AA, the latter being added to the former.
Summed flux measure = 68.6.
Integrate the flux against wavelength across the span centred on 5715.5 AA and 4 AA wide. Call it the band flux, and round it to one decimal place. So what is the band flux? 23.3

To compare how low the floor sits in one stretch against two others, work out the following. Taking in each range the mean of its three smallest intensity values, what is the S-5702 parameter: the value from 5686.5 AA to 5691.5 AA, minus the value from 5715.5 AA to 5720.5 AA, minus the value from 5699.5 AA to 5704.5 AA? -4.8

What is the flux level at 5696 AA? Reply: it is 7.09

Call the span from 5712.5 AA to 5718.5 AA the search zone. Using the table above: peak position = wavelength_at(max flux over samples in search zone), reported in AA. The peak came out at 5715 AA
